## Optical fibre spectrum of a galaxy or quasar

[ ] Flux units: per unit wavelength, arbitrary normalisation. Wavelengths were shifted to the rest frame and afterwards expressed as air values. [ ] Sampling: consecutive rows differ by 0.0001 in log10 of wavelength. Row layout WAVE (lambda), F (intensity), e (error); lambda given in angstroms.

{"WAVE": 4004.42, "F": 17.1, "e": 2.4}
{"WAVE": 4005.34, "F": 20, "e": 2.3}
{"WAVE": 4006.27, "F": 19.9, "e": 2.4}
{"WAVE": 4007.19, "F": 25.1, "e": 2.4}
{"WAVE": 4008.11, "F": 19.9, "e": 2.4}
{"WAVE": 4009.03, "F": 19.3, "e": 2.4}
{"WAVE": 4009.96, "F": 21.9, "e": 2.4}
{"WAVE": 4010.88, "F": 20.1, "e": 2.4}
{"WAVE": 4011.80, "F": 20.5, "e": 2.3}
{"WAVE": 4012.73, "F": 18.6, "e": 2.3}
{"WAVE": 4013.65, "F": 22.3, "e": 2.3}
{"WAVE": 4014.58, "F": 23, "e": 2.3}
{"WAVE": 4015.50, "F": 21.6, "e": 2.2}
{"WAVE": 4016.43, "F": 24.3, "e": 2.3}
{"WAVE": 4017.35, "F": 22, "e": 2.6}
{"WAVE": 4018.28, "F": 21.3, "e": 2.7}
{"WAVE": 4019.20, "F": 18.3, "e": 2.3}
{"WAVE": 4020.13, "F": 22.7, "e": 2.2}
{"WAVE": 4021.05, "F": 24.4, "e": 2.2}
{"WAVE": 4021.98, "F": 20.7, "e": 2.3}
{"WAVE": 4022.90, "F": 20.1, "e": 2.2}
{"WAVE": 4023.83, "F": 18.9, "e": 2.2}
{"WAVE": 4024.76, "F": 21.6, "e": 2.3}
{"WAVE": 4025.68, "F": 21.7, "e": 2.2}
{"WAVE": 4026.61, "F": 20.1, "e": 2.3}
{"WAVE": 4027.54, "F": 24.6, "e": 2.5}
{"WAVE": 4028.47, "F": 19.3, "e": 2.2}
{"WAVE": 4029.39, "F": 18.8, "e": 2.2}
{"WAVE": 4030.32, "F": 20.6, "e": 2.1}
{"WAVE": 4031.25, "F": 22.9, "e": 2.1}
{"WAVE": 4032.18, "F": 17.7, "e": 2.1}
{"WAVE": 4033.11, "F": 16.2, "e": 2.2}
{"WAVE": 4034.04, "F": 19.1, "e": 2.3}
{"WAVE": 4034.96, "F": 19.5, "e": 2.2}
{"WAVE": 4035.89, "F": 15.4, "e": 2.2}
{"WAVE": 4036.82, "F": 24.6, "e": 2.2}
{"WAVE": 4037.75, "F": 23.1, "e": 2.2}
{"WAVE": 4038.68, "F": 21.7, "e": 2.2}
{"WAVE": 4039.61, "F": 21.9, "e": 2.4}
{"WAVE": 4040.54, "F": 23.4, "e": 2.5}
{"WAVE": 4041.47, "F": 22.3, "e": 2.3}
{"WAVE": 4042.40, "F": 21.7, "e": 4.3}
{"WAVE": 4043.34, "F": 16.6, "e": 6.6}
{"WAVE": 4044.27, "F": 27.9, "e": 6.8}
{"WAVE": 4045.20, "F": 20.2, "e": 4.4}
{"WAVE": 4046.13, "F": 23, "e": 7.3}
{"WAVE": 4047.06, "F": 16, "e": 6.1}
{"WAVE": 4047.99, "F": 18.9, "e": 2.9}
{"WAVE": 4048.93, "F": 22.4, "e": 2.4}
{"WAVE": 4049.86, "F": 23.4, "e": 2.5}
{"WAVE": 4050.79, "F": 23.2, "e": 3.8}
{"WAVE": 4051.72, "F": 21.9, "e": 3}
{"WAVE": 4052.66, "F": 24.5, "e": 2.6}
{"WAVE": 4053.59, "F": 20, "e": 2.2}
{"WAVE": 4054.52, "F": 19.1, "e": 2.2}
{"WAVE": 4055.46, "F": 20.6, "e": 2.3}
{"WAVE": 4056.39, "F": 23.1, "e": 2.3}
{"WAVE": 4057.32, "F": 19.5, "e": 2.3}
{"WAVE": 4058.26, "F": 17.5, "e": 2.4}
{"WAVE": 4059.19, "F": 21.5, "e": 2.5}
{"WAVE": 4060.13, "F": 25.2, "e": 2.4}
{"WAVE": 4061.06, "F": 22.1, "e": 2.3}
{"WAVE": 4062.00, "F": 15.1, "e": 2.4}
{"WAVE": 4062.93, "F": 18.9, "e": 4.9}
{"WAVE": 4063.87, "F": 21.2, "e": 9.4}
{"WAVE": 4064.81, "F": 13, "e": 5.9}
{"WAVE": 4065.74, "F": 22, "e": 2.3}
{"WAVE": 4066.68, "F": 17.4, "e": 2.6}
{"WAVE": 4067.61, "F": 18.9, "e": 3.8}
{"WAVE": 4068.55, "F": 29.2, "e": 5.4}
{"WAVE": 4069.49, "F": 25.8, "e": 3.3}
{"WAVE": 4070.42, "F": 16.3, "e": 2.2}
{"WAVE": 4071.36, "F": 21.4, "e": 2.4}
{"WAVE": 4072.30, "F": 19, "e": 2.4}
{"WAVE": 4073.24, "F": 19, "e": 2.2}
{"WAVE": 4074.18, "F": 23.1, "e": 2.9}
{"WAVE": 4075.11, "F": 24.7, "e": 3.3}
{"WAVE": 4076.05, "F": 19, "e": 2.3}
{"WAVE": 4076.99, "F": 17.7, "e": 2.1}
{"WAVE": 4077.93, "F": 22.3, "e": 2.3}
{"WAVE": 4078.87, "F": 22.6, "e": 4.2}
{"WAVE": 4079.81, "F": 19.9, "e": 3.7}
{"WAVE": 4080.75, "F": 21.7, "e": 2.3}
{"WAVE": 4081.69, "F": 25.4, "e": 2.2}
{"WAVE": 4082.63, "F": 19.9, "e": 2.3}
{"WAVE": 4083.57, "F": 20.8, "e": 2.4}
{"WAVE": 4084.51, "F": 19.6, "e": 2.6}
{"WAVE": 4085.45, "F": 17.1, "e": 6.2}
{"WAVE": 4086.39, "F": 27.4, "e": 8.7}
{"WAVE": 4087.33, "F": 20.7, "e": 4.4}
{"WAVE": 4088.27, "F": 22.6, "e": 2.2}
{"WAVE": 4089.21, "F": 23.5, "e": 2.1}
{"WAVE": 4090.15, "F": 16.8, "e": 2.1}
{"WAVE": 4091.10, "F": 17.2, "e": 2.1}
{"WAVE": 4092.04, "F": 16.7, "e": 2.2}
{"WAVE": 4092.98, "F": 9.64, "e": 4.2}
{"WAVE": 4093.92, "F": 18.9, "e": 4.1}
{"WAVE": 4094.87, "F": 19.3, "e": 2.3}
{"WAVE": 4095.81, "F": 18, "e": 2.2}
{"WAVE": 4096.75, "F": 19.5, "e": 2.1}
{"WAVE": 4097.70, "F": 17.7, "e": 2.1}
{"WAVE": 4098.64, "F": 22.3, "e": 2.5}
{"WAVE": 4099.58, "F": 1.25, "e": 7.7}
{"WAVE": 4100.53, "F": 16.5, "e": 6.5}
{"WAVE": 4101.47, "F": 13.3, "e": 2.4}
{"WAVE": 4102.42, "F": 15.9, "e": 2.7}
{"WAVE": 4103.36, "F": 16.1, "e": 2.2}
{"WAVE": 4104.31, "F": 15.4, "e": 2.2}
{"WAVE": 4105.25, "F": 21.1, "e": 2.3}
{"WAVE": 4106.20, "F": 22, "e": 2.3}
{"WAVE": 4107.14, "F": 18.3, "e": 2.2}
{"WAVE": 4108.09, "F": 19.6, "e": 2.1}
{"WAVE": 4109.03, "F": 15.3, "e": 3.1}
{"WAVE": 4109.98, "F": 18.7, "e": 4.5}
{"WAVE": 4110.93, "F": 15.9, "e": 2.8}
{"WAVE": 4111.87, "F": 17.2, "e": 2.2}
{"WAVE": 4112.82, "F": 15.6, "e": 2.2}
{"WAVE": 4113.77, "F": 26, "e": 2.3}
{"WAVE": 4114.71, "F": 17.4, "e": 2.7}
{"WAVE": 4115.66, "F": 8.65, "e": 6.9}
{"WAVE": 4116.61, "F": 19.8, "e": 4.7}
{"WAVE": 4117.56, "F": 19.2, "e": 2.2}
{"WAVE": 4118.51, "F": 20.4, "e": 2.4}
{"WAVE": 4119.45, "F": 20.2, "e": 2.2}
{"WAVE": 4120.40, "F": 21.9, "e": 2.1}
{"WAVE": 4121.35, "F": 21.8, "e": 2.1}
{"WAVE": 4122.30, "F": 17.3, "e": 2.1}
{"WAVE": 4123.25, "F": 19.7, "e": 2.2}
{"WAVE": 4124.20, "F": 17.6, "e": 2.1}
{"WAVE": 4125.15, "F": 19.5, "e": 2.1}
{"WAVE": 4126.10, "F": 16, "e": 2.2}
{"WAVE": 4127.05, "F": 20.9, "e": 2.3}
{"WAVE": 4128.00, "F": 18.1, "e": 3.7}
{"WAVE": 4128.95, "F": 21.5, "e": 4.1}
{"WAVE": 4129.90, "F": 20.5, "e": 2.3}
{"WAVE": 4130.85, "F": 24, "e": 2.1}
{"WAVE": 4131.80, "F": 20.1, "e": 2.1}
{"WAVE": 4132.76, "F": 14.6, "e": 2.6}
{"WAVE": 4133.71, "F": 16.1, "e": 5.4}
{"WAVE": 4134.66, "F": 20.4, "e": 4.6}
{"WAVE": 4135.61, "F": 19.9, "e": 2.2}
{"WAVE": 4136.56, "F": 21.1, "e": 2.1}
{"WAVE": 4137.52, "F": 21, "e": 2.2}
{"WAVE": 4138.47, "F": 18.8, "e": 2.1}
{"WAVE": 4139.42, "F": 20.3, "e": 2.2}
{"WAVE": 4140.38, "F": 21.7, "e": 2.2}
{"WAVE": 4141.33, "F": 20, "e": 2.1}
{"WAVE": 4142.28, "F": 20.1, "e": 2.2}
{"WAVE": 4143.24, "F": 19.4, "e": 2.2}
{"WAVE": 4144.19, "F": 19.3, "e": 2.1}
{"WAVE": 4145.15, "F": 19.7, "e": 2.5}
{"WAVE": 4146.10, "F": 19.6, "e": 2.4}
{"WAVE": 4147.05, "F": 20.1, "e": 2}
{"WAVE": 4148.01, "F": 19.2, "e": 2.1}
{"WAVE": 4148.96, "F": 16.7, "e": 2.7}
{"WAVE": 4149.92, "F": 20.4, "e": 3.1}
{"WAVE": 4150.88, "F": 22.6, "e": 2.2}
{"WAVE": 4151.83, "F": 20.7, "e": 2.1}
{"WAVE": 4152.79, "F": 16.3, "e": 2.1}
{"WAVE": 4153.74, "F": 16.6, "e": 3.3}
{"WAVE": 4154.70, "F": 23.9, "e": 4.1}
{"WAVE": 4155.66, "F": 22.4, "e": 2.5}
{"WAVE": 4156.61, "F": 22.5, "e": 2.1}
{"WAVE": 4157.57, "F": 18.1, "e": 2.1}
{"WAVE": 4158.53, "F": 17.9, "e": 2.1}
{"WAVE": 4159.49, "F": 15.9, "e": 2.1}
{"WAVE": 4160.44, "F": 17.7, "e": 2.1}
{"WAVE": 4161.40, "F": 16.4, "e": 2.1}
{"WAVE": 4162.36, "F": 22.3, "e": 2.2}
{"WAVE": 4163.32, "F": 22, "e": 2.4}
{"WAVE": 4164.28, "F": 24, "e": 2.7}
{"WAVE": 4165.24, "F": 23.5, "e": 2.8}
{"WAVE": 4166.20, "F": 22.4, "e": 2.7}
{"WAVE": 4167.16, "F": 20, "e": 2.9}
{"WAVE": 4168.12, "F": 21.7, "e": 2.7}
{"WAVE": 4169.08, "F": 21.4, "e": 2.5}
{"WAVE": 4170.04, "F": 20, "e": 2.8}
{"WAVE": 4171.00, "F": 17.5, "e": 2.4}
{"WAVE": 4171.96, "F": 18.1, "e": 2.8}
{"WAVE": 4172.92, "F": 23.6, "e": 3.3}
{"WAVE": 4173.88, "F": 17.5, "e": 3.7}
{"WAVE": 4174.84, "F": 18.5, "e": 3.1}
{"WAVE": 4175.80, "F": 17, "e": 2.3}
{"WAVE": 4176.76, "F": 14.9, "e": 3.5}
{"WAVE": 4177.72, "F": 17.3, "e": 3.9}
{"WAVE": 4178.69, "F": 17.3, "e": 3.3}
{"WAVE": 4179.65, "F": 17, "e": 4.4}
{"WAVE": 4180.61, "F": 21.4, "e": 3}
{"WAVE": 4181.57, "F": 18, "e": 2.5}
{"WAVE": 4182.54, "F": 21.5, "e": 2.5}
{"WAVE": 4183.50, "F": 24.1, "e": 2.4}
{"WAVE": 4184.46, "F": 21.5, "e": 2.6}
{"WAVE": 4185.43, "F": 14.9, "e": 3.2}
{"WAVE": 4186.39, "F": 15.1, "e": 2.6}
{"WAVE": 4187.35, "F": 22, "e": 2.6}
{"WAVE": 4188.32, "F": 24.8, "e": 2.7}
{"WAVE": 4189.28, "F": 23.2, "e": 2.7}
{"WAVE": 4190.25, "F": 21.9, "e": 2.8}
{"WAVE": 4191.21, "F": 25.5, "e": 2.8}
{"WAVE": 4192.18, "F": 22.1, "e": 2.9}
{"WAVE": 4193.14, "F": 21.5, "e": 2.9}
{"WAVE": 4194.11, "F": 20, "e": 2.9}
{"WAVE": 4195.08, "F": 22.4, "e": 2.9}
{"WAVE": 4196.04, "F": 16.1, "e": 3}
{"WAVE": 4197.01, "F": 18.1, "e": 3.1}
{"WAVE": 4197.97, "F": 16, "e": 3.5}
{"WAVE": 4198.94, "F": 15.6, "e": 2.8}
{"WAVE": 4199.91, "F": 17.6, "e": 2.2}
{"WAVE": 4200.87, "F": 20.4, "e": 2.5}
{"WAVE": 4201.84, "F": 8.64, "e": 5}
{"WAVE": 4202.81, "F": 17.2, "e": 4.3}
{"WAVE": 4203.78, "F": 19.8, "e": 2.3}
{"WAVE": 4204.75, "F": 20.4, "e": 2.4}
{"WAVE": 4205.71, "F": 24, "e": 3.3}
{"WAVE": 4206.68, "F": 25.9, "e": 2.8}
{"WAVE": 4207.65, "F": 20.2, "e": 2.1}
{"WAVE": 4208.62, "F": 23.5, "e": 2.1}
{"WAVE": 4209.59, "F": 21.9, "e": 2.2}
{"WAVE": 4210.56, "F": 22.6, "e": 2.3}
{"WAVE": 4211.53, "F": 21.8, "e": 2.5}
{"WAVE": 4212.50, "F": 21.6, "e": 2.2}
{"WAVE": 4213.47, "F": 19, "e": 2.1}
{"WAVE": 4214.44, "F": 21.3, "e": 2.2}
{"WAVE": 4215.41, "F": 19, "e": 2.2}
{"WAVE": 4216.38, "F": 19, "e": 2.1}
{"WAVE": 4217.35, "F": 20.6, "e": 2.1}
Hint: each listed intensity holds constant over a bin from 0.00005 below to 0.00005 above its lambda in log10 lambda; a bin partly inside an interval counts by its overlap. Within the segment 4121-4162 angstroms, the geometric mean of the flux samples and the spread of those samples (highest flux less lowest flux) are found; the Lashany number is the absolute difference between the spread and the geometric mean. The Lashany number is 10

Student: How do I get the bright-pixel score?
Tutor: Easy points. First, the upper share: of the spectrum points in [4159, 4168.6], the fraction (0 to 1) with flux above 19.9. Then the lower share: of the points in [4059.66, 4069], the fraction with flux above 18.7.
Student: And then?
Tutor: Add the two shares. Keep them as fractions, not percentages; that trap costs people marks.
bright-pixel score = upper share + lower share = 1.40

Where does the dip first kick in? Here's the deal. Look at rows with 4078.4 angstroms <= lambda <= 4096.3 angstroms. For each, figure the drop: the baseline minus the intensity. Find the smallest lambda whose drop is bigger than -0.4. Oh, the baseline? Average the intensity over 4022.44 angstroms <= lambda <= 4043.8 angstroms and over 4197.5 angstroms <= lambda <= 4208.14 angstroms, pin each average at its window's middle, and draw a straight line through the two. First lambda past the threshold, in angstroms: 4079.81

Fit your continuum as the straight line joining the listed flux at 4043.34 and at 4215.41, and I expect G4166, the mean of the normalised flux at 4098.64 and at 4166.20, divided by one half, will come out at 2.51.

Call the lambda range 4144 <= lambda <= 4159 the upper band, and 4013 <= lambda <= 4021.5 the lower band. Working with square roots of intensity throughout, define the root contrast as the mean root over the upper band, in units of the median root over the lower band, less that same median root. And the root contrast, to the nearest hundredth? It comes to -3.78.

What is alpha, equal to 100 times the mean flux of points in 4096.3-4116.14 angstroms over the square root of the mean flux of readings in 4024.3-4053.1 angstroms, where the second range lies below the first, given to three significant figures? 367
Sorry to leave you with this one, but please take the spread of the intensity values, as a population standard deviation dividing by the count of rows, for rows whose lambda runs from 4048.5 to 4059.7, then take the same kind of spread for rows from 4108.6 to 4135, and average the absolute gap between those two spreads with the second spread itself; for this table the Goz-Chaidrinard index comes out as 2.3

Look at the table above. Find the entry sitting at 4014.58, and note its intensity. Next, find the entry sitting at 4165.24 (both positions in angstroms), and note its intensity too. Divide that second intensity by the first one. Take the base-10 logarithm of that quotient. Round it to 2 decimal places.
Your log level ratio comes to 0.01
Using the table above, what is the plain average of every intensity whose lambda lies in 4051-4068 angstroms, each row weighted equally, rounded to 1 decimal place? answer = 20.1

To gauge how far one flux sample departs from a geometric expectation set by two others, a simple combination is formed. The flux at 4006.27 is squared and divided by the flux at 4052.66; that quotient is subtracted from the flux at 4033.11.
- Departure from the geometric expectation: 0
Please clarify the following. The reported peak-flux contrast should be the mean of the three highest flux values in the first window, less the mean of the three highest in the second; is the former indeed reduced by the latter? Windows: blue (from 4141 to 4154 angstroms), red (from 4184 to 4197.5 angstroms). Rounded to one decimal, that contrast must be -3.3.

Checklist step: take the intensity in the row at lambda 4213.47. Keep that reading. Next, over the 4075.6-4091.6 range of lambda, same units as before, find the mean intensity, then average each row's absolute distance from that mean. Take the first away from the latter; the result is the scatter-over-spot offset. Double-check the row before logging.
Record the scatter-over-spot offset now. -17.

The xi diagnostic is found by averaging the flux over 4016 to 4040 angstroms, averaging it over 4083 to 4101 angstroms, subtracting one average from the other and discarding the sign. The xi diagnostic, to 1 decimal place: 2.6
